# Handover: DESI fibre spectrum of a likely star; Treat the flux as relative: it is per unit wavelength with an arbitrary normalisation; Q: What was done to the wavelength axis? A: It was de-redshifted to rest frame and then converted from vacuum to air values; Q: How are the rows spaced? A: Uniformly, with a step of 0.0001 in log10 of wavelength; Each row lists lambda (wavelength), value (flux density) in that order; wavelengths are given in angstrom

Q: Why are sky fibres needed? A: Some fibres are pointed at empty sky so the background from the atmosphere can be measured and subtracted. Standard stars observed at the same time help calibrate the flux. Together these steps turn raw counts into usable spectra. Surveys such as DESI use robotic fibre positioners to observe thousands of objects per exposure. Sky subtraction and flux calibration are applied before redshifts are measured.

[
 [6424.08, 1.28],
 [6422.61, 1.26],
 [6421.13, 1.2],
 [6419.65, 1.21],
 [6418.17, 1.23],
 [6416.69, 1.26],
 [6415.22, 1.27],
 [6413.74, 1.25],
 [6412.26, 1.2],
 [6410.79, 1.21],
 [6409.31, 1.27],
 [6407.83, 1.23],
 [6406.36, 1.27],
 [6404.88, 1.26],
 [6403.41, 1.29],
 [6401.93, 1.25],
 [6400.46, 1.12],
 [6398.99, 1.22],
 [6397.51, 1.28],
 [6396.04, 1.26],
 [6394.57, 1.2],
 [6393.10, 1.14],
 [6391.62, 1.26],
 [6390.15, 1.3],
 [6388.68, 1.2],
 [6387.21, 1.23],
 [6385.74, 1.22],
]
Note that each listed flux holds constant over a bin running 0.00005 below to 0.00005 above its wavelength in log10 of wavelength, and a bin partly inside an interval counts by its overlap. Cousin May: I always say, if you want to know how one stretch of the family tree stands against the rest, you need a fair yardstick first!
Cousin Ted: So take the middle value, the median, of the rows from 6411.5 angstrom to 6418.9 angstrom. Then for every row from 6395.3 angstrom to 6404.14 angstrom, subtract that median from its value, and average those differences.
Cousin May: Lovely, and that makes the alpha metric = -0.013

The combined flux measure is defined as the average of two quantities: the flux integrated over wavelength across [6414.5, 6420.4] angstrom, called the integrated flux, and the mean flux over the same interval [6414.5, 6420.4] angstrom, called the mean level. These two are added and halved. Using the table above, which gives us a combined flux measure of 4.29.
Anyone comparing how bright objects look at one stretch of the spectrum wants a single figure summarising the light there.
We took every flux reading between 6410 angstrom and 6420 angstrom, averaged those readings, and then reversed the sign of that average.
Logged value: -1.23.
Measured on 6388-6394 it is -1.22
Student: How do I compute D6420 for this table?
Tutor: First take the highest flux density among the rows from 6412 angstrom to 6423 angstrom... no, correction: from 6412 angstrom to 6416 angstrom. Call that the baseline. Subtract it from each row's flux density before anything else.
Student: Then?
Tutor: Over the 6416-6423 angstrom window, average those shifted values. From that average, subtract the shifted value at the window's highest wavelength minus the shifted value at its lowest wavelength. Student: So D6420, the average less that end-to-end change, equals -0.04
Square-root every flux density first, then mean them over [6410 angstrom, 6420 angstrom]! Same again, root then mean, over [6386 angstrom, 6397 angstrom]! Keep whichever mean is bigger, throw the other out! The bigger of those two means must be 1.11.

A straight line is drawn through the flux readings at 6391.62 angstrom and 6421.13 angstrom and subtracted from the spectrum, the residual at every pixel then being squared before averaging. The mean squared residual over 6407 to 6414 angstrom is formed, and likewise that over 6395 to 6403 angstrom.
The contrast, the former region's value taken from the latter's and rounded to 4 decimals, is 0.0026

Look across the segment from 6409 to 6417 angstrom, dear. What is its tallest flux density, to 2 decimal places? 1.27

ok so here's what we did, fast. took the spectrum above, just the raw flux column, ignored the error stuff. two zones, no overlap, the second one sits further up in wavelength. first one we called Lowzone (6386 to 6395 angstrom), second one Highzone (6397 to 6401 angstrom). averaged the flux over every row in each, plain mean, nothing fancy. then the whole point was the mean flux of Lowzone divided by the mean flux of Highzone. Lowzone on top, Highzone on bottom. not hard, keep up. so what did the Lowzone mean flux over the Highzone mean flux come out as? 1.01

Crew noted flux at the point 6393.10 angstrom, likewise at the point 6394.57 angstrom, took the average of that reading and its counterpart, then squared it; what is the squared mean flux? 1.37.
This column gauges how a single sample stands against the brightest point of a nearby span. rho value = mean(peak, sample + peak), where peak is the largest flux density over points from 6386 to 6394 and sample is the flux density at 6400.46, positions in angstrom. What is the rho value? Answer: 1.86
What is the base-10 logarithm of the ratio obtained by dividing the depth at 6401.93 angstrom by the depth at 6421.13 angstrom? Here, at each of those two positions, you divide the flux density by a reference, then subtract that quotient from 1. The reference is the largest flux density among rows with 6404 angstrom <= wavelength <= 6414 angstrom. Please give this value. -0.5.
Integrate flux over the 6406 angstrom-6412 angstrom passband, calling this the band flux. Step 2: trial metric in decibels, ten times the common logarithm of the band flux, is 8.7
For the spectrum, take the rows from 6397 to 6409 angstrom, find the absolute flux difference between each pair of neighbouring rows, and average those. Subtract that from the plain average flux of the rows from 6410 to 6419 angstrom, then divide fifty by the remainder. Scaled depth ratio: 42.4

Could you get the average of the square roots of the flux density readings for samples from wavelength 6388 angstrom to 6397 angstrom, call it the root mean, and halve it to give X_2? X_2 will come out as 0.554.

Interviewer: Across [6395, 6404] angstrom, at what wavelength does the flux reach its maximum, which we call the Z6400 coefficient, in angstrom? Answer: 6403.41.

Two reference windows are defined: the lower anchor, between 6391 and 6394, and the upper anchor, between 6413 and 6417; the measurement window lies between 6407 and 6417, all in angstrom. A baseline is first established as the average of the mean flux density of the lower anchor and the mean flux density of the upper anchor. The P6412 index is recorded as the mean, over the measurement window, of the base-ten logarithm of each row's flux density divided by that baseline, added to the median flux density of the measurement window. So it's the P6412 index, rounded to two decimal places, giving 1.25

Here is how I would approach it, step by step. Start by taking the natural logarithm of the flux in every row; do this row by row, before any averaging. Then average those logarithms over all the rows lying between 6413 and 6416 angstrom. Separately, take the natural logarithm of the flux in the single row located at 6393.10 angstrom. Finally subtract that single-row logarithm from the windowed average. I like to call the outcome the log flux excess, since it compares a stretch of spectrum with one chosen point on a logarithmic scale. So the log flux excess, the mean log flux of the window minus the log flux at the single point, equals 0.10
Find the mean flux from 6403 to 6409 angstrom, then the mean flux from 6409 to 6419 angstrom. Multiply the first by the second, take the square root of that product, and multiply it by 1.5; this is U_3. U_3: 1.88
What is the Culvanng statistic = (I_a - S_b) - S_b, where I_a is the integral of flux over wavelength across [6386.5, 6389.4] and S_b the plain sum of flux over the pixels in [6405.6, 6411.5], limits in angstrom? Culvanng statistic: -6.4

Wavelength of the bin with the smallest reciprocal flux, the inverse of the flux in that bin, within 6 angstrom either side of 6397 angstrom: 6397.51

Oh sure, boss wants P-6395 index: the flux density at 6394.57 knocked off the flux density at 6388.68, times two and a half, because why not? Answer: 0.00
